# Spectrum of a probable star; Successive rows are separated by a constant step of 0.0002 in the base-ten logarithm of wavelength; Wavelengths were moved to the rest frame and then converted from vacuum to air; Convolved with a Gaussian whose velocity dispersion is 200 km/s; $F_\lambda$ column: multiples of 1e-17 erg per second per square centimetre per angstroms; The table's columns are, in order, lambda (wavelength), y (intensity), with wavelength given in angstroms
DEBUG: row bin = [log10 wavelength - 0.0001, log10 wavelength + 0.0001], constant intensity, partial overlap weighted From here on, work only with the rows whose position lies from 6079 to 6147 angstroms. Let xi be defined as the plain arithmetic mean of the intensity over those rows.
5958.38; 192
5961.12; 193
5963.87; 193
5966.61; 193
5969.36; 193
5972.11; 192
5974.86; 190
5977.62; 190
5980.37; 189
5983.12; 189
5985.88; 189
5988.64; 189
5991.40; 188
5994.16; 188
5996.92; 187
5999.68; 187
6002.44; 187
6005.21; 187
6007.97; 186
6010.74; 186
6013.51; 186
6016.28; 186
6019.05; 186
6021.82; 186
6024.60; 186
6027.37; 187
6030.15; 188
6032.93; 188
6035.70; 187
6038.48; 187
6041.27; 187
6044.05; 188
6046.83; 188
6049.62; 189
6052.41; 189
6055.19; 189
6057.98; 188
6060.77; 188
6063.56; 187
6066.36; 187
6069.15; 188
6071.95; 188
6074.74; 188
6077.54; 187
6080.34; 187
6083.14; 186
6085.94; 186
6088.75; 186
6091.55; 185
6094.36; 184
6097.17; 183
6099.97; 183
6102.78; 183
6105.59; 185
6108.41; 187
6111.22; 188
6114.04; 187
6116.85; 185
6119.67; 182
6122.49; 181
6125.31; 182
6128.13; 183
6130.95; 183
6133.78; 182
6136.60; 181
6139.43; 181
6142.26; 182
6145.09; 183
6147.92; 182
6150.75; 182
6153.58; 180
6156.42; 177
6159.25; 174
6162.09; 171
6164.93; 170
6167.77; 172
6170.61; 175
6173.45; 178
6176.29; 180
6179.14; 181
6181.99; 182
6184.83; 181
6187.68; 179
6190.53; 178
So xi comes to 184.0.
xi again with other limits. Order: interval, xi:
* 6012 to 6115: 186.7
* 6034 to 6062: 188.0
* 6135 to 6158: 181.0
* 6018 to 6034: 186.8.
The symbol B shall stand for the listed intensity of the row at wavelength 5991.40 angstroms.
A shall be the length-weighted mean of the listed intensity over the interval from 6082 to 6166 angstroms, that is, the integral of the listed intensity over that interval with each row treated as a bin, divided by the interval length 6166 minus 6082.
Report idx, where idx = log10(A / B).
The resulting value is -0.0137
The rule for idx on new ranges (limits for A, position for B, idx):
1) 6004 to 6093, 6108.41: 0.0002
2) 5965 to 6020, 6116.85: 0.0080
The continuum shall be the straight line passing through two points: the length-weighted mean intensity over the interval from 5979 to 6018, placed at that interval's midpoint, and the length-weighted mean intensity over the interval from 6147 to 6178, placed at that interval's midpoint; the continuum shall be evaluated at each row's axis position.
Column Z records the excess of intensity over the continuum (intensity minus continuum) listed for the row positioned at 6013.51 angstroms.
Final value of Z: -0.4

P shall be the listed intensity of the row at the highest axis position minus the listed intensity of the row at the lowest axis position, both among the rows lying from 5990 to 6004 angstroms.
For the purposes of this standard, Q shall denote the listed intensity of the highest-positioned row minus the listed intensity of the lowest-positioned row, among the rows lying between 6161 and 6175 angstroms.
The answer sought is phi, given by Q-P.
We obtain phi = 8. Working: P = -1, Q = 7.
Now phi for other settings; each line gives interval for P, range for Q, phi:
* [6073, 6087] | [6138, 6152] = 3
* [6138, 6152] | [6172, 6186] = 2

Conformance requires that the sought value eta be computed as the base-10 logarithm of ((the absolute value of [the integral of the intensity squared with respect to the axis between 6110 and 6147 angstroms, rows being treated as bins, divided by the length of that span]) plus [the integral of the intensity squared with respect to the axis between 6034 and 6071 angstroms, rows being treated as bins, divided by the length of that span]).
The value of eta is 4.84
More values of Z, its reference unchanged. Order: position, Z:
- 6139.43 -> 3.0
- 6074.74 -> 5.7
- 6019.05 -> 0.0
